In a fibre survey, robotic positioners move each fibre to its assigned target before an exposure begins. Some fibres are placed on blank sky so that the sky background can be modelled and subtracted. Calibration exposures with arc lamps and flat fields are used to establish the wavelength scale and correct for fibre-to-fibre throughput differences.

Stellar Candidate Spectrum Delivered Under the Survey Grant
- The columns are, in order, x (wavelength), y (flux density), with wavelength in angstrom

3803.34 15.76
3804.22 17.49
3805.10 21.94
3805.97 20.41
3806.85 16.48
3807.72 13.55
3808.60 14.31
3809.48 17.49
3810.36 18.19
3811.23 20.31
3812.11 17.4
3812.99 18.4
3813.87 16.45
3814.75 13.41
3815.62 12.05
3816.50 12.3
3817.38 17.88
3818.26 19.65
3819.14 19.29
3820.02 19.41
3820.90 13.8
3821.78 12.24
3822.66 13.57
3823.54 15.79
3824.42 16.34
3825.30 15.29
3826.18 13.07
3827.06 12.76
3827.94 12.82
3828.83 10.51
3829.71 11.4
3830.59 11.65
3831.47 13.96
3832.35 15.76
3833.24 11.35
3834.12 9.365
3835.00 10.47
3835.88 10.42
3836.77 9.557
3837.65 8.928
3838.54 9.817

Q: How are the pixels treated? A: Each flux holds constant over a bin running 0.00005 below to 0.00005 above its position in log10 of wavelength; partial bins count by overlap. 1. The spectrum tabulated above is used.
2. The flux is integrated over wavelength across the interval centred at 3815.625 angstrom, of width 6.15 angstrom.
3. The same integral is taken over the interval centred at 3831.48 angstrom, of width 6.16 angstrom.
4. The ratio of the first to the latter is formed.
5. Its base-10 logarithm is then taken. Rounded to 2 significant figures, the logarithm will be 0.12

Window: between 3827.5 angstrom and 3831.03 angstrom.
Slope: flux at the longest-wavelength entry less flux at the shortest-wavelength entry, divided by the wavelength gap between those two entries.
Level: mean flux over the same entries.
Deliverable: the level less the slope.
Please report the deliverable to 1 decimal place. 12.0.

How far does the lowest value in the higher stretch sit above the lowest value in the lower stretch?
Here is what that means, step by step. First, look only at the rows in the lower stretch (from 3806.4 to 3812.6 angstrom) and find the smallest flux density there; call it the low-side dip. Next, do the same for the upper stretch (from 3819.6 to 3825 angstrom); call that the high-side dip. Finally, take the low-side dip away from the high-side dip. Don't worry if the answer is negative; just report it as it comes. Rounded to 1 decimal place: -1.3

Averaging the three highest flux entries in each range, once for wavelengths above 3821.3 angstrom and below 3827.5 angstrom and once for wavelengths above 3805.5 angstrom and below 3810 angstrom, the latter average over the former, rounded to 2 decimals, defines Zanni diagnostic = 1.15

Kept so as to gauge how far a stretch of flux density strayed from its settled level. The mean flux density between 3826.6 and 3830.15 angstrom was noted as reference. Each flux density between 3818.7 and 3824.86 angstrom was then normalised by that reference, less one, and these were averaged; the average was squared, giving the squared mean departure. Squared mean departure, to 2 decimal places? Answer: 0.11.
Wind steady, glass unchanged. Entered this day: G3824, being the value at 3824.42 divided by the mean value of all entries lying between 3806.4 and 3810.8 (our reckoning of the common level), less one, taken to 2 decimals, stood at 0.02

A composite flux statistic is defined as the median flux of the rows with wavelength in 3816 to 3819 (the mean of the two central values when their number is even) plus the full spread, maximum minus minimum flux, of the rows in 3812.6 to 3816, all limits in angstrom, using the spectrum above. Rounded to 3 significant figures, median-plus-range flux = 24.2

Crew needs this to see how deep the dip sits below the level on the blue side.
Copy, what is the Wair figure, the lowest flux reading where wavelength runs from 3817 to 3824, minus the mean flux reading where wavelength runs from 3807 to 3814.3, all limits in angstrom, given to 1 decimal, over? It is -4.8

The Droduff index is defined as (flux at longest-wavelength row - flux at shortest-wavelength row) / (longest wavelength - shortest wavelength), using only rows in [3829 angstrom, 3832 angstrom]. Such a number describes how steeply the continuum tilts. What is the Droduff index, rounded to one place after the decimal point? 1.5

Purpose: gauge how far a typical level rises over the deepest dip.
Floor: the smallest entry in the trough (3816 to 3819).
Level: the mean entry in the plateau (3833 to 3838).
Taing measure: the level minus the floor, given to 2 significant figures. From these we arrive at -2.3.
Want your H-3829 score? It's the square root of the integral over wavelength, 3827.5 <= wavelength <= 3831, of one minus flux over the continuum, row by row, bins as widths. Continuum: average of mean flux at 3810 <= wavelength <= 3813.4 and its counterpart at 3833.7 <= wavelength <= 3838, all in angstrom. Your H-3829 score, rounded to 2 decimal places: 0.80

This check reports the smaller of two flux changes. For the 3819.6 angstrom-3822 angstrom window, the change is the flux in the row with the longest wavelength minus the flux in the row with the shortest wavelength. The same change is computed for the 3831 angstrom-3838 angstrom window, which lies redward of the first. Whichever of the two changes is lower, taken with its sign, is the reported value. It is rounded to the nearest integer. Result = -7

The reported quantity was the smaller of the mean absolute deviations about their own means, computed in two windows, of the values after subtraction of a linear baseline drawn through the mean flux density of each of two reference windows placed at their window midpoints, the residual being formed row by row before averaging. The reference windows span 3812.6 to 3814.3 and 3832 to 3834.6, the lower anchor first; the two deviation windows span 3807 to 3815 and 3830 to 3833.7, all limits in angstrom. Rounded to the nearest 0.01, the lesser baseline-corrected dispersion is 1.68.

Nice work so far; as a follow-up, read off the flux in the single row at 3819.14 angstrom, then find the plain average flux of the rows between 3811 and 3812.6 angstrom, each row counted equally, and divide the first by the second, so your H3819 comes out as 1.0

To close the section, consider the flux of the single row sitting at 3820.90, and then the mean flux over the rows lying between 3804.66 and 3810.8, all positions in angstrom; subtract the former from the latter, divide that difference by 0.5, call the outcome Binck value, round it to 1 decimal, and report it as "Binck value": 7.4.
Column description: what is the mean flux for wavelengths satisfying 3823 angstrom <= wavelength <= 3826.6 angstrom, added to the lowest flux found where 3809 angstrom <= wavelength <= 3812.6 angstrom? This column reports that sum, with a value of 32.5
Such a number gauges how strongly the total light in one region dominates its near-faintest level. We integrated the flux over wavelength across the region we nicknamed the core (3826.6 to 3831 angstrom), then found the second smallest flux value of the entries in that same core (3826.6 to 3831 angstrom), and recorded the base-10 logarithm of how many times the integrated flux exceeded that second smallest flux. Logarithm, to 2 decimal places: 0.66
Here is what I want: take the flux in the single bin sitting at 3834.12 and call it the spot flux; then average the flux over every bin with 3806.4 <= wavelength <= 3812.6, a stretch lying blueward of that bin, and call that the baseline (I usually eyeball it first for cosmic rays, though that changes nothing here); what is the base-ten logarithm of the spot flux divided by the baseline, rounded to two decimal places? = -0.25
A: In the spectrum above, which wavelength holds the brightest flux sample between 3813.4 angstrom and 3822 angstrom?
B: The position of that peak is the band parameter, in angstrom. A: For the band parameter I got 3818.26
